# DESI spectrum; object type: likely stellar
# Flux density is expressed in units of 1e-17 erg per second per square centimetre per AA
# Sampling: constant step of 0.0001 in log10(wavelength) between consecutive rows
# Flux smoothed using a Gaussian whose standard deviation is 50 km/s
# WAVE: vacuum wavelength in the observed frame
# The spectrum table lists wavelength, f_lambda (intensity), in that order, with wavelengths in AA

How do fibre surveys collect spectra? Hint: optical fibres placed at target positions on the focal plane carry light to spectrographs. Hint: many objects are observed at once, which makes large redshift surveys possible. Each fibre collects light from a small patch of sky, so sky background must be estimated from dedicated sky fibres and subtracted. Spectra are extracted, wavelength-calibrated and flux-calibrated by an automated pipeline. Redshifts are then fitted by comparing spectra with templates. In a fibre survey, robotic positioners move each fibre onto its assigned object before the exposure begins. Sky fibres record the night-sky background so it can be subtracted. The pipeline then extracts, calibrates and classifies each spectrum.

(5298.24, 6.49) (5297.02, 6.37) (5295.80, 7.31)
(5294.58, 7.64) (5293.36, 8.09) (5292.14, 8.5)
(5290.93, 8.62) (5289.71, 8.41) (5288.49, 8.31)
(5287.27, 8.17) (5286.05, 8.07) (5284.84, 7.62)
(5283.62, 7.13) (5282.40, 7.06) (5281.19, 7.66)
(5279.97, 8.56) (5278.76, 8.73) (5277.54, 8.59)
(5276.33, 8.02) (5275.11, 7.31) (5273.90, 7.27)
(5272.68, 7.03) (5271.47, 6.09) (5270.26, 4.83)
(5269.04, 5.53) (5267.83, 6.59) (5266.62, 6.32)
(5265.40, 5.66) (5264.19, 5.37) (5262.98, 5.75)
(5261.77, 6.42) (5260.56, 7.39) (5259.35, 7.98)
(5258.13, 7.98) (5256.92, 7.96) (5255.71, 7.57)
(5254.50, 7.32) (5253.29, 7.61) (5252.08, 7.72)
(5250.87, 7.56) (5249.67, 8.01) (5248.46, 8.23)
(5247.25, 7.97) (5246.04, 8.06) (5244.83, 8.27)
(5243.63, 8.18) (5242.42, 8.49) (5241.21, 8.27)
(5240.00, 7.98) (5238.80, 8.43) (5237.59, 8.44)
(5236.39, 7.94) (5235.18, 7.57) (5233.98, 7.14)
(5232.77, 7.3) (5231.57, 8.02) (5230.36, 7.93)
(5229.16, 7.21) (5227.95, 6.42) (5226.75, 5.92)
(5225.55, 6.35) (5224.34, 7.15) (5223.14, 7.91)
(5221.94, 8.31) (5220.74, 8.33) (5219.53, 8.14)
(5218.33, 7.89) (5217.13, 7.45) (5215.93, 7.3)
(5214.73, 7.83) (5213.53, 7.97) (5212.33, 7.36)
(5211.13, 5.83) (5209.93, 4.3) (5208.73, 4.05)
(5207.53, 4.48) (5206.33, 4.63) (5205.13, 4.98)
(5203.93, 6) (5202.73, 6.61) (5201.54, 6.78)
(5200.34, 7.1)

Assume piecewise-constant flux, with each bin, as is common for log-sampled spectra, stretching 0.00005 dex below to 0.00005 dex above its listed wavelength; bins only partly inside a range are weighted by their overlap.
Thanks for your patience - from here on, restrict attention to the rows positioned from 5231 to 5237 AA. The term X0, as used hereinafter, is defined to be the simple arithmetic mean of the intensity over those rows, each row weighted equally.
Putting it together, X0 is 7.6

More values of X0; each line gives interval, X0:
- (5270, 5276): 6.5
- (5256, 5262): 7.5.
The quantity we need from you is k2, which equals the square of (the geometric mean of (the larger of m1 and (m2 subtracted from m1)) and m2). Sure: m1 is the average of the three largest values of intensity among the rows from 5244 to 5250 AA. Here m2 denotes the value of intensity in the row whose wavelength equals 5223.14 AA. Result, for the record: 65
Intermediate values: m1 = 8.19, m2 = 7.91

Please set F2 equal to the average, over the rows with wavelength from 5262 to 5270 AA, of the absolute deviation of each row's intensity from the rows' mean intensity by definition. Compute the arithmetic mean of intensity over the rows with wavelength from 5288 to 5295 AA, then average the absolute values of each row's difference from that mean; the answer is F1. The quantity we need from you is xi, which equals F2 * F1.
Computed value 0.10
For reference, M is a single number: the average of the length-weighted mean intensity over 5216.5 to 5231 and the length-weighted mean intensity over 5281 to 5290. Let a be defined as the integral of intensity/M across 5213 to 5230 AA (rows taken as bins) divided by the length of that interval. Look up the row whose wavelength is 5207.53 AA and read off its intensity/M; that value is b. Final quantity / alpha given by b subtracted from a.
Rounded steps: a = 0.980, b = 0.6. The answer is 0.39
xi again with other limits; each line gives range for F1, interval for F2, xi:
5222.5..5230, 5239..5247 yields 0.08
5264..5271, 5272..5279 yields 0.31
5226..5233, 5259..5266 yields 0.54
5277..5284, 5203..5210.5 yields 0.34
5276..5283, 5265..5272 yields 0.26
